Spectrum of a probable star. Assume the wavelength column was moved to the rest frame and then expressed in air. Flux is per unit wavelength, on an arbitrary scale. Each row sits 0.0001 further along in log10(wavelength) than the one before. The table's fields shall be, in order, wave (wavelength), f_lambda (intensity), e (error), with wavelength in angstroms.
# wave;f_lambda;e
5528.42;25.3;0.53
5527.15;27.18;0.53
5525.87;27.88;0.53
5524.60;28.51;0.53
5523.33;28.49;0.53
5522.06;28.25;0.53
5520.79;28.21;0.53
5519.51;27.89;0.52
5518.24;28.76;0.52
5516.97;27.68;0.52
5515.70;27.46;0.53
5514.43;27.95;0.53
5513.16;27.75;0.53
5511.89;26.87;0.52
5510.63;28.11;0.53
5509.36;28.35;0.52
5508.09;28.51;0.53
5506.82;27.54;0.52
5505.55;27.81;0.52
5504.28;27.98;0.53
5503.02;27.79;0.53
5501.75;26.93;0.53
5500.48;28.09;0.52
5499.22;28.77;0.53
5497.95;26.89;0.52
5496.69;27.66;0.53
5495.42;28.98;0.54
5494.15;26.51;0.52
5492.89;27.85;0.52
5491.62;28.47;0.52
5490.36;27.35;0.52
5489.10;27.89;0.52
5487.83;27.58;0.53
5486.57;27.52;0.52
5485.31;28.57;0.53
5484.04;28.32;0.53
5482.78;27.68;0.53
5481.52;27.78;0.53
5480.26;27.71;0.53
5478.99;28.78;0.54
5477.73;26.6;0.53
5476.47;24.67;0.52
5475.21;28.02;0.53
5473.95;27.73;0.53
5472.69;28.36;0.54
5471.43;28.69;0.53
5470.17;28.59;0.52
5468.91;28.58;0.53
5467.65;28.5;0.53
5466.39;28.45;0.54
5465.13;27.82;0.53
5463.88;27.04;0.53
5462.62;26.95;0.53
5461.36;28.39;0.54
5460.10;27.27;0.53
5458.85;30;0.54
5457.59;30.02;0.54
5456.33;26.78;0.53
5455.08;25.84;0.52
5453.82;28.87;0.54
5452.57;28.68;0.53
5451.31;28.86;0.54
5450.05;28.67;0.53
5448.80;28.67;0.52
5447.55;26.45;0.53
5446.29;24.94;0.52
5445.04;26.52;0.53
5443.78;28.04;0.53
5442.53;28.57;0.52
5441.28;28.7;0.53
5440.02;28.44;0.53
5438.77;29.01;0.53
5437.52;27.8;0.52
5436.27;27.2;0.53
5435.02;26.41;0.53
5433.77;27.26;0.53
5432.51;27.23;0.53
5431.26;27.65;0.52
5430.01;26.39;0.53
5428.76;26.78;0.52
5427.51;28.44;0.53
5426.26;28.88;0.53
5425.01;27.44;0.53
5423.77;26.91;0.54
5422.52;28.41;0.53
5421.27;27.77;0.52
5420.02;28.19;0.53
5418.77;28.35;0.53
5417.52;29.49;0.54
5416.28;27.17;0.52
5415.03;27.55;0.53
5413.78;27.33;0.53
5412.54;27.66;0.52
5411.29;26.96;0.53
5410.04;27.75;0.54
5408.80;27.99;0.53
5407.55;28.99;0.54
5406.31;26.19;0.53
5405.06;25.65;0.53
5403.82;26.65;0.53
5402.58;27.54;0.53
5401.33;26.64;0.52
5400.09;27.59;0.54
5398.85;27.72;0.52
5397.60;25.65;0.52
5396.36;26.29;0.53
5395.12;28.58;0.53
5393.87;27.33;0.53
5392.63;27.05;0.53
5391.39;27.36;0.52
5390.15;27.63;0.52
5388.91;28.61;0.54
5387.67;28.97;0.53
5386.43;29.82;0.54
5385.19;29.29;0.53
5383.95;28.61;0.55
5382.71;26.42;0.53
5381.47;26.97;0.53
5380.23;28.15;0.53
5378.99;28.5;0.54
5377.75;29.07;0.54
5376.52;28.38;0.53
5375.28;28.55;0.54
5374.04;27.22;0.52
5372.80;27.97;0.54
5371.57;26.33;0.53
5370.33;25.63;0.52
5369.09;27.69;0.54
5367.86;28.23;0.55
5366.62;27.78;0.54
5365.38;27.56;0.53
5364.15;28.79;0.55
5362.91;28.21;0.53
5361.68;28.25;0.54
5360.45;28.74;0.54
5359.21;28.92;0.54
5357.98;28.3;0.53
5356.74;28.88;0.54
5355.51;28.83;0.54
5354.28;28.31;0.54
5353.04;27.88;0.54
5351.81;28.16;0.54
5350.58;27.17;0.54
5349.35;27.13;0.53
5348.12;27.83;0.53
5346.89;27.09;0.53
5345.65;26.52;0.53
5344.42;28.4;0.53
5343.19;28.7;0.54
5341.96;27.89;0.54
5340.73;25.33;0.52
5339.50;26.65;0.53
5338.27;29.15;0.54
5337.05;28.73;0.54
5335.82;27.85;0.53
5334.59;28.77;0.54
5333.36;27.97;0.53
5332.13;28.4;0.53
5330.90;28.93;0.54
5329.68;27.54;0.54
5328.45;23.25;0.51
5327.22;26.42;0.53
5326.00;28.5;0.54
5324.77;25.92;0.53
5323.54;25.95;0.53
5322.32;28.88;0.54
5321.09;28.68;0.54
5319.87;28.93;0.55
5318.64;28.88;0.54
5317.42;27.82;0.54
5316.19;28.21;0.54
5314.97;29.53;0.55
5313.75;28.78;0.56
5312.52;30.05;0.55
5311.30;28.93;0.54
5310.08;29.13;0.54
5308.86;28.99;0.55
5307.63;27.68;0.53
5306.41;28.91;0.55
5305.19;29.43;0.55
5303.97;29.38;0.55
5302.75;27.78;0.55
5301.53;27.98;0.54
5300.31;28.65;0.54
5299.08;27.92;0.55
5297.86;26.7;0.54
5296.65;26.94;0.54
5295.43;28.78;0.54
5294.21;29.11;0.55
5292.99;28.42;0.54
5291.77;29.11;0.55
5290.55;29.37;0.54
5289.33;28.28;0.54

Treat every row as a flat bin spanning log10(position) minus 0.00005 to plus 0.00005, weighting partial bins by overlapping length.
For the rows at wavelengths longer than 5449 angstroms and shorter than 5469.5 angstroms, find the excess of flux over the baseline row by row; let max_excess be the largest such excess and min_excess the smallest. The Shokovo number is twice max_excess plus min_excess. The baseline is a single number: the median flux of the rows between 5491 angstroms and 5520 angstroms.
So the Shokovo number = 2.3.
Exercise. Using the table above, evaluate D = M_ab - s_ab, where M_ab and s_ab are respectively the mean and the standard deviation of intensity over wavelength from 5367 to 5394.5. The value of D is 26.9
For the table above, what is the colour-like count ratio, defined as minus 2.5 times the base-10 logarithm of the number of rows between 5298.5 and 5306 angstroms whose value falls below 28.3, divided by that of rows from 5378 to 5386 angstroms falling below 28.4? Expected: 0.00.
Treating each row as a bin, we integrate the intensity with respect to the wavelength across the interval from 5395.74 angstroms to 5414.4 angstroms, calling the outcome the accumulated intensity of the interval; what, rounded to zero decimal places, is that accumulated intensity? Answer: 506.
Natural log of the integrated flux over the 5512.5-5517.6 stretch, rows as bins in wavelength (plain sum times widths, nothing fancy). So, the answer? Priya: 4.95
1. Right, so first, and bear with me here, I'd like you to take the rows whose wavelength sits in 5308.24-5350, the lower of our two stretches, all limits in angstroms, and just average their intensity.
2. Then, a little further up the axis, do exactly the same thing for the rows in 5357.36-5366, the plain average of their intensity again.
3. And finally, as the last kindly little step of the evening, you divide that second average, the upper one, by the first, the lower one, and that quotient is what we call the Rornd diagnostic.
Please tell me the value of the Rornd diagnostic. 1.02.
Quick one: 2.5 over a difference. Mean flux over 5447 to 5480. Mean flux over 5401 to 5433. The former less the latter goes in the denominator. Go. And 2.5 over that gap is 6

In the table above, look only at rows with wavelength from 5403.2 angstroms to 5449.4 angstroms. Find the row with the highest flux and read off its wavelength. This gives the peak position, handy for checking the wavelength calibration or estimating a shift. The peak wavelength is 5417.52 angstroms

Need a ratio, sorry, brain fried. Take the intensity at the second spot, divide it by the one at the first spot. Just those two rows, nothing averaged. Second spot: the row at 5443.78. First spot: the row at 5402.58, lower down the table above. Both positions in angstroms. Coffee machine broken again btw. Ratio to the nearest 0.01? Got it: 1.02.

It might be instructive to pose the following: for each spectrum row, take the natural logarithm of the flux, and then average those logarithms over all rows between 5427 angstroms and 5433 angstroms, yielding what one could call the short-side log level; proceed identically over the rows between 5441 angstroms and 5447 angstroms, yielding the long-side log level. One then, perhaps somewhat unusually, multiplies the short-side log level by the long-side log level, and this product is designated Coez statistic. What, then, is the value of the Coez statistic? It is 10.9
